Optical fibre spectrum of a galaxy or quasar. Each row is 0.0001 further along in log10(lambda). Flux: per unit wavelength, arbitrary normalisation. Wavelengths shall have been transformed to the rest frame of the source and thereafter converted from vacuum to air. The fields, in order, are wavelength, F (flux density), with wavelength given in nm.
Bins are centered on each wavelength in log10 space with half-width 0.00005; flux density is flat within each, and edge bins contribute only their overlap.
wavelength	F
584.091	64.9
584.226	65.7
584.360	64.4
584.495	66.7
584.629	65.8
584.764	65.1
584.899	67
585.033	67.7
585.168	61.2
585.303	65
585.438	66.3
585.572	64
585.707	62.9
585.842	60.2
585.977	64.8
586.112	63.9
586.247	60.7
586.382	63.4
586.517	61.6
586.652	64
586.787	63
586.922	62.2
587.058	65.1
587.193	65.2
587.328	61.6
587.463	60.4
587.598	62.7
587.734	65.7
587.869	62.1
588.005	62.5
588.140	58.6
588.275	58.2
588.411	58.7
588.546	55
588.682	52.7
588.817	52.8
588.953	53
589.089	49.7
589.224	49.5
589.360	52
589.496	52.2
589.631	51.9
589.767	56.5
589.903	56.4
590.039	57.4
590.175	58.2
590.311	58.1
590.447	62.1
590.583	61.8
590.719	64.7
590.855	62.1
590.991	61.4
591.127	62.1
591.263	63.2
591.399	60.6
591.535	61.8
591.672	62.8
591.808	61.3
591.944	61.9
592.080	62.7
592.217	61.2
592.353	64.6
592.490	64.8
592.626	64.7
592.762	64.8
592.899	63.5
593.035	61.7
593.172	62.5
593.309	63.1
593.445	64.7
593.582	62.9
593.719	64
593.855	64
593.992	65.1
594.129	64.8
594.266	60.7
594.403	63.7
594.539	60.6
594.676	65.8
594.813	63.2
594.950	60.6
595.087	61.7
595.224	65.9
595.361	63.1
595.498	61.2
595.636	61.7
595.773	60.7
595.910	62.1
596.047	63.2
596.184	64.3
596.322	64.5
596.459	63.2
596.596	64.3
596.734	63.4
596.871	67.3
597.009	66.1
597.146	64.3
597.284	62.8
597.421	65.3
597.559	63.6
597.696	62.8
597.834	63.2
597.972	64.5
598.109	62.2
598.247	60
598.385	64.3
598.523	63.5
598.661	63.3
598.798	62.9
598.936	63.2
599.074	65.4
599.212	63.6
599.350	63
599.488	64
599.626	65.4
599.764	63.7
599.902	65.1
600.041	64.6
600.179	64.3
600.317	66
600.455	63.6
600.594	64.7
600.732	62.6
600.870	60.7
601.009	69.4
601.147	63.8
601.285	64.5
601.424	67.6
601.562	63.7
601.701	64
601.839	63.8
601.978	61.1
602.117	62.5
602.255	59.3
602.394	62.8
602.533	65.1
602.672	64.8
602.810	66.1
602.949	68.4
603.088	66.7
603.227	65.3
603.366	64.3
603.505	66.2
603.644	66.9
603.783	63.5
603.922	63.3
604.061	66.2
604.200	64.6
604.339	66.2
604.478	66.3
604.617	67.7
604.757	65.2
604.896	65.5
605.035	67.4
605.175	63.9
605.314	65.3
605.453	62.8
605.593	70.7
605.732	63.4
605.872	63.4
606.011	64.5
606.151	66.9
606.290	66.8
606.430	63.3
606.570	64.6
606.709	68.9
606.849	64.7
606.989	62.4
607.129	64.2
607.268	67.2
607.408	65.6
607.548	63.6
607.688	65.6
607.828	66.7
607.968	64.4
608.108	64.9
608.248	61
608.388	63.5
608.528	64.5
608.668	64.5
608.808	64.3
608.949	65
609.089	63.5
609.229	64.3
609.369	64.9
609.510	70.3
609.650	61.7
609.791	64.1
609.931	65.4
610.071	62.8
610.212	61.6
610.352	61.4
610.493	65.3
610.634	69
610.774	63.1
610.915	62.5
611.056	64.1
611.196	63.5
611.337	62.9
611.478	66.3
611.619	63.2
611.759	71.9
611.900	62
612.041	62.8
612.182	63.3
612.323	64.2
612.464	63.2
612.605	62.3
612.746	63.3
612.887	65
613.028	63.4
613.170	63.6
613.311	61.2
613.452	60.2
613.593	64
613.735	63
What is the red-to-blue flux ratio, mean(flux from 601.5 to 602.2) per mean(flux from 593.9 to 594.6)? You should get 1.00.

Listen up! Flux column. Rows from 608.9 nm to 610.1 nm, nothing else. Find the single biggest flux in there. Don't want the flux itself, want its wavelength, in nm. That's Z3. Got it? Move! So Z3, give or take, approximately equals 609.510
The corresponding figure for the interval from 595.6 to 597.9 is 596.871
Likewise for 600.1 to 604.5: 601.009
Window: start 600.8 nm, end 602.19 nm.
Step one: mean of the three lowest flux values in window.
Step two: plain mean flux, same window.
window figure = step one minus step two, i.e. -2.68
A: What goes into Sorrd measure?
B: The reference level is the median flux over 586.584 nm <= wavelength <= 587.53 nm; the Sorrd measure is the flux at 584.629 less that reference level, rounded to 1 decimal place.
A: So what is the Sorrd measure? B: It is 2.8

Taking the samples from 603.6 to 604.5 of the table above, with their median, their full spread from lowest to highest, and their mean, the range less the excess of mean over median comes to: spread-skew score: 5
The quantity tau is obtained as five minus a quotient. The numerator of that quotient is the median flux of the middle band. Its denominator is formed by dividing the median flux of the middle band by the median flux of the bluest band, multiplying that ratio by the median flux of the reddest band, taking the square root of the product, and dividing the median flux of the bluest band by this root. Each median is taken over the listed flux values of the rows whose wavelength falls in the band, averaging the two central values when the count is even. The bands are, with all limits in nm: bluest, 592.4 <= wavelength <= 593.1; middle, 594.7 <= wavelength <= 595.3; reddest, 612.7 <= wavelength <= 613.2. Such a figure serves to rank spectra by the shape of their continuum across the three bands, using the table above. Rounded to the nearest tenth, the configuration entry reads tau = -2.6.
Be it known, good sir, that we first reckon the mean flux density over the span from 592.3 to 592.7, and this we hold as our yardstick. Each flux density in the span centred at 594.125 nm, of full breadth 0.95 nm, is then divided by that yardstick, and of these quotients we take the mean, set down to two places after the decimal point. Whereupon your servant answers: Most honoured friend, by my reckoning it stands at 0.98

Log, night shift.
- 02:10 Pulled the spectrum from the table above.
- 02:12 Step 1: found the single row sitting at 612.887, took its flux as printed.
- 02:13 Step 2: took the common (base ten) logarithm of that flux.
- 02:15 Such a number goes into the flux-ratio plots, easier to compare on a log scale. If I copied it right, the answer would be 1.81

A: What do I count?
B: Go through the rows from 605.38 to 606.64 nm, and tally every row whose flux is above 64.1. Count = 5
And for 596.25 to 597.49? 6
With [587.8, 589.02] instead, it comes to 0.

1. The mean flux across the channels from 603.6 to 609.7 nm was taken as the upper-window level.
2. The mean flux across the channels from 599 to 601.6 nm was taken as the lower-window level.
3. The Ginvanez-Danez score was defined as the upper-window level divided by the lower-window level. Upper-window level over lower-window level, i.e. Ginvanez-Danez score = 1.009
